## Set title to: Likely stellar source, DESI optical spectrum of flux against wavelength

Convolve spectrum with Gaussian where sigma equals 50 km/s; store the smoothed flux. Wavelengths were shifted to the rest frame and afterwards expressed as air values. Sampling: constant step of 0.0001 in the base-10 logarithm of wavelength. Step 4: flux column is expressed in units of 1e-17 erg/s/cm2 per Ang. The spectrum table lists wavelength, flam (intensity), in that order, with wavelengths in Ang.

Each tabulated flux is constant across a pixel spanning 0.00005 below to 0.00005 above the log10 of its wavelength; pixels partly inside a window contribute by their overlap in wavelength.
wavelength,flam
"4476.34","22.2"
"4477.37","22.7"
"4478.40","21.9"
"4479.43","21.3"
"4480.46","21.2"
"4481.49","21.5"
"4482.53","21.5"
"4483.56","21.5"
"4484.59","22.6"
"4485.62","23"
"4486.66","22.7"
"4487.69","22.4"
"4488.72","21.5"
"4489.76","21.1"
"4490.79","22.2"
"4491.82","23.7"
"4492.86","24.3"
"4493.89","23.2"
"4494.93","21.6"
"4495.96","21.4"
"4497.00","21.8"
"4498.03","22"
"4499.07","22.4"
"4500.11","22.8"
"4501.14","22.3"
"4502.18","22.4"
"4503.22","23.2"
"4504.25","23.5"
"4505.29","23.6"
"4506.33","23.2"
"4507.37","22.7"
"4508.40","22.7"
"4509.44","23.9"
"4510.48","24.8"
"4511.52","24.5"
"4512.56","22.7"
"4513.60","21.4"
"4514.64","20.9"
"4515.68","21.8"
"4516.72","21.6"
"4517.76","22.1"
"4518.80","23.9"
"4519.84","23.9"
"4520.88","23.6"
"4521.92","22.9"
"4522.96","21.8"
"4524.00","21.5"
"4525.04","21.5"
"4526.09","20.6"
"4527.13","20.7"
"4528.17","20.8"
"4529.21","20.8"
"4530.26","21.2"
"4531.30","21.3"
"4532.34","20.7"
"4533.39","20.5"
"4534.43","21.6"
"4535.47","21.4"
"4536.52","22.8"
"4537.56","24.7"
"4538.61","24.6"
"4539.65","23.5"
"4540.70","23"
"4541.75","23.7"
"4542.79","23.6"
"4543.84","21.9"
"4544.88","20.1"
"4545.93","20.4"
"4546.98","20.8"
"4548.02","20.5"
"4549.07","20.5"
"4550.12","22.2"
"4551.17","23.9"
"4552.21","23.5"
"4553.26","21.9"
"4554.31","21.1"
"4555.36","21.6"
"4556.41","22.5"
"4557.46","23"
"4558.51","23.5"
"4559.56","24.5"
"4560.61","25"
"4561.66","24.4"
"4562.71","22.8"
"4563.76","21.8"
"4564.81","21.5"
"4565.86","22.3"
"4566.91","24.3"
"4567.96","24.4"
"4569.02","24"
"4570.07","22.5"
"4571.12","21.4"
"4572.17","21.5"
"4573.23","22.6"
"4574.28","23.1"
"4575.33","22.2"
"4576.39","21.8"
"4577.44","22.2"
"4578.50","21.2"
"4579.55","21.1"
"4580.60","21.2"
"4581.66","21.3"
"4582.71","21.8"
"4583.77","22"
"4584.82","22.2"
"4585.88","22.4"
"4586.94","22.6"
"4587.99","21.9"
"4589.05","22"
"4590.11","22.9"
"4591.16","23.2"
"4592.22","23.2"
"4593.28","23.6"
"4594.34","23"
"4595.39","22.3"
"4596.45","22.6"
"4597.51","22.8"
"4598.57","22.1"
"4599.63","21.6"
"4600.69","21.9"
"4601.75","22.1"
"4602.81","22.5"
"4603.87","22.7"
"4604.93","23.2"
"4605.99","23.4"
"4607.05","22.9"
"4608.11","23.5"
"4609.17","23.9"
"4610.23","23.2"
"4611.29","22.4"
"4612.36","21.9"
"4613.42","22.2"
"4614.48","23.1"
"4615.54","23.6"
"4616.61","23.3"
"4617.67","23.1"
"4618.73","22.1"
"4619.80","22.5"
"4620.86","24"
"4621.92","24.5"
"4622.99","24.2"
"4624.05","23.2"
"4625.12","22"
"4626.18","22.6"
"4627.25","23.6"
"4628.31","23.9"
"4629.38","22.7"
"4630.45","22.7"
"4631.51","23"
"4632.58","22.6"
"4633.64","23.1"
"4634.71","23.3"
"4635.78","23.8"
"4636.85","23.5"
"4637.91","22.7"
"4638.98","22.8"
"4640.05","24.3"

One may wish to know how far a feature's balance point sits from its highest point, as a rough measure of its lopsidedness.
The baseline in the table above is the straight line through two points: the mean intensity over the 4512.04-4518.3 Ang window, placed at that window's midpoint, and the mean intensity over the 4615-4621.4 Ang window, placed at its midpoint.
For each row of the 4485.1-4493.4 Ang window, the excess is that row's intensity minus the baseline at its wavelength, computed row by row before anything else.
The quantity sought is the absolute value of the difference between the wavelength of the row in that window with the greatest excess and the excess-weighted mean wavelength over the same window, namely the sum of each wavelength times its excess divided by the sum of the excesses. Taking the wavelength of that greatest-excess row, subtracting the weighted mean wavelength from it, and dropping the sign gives 3.0 Ang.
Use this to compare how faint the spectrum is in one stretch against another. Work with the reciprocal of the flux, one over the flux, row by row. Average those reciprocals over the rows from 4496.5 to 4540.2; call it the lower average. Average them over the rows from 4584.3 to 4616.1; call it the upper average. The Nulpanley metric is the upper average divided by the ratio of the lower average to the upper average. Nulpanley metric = 0.0434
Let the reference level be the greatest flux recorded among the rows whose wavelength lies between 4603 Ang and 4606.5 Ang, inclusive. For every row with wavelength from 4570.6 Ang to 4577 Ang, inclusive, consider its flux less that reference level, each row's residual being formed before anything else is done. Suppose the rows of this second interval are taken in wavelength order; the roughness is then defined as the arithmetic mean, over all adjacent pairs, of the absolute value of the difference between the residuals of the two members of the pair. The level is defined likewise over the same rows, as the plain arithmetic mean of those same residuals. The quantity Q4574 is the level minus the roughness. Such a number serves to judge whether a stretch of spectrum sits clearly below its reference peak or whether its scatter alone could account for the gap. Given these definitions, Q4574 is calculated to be -1.9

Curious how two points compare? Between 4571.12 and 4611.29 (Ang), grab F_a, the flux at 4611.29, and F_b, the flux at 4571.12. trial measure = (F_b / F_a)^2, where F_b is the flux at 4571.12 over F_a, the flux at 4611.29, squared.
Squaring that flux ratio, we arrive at 0.91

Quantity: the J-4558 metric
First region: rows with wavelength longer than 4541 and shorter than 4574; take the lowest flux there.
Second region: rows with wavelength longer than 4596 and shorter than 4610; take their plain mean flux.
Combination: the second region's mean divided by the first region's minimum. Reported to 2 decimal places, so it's 1.13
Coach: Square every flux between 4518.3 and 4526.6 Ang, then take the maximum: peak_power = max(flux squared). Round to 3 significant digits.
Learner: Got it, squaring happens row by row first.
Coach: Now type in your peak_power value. 571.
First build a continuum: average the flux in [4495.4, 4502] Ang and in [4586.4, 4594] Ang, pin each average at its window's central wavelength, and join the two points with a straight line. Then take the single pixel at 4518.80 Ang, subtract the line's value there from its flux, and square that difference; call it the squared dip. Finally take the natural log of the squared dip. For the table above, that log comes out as 1.0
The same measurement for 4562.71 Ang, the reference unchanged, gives -3.0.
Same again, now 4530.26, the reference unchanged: 0.3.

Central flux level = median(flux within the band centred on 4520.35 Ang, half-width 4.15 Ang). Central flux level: 22.5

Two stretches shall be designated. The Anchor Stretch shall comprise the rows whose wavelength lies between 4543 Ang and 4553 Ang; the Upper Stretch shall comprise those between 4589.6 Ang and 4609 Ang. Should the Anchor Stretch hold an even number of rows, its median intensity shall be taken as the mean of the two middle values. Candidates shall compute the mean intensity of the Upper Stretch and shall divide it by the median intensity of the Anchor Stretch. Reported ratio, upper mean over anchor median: 1.09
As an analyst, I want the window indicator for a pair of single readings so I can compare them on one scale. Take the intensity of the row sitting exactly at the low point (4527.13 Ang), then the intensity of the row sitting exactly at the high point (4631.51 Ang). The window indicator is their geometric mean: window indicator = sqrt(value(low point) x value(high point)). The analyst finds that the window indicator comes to 21.8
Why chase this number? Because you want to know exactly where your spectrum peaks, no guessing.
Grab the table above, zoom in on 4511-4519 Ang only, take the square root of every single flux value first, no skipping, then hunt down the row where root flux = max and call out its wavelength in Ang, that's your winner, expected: 4511.52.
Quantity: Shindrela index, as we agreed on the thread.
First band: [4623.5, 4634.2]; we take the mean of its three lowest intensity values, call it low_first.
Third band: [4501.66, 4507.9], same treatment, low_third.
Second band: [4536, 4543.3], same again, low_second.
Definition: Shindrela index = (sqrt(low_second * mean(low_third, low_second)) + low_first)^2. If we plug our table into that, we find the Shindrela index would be 2063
